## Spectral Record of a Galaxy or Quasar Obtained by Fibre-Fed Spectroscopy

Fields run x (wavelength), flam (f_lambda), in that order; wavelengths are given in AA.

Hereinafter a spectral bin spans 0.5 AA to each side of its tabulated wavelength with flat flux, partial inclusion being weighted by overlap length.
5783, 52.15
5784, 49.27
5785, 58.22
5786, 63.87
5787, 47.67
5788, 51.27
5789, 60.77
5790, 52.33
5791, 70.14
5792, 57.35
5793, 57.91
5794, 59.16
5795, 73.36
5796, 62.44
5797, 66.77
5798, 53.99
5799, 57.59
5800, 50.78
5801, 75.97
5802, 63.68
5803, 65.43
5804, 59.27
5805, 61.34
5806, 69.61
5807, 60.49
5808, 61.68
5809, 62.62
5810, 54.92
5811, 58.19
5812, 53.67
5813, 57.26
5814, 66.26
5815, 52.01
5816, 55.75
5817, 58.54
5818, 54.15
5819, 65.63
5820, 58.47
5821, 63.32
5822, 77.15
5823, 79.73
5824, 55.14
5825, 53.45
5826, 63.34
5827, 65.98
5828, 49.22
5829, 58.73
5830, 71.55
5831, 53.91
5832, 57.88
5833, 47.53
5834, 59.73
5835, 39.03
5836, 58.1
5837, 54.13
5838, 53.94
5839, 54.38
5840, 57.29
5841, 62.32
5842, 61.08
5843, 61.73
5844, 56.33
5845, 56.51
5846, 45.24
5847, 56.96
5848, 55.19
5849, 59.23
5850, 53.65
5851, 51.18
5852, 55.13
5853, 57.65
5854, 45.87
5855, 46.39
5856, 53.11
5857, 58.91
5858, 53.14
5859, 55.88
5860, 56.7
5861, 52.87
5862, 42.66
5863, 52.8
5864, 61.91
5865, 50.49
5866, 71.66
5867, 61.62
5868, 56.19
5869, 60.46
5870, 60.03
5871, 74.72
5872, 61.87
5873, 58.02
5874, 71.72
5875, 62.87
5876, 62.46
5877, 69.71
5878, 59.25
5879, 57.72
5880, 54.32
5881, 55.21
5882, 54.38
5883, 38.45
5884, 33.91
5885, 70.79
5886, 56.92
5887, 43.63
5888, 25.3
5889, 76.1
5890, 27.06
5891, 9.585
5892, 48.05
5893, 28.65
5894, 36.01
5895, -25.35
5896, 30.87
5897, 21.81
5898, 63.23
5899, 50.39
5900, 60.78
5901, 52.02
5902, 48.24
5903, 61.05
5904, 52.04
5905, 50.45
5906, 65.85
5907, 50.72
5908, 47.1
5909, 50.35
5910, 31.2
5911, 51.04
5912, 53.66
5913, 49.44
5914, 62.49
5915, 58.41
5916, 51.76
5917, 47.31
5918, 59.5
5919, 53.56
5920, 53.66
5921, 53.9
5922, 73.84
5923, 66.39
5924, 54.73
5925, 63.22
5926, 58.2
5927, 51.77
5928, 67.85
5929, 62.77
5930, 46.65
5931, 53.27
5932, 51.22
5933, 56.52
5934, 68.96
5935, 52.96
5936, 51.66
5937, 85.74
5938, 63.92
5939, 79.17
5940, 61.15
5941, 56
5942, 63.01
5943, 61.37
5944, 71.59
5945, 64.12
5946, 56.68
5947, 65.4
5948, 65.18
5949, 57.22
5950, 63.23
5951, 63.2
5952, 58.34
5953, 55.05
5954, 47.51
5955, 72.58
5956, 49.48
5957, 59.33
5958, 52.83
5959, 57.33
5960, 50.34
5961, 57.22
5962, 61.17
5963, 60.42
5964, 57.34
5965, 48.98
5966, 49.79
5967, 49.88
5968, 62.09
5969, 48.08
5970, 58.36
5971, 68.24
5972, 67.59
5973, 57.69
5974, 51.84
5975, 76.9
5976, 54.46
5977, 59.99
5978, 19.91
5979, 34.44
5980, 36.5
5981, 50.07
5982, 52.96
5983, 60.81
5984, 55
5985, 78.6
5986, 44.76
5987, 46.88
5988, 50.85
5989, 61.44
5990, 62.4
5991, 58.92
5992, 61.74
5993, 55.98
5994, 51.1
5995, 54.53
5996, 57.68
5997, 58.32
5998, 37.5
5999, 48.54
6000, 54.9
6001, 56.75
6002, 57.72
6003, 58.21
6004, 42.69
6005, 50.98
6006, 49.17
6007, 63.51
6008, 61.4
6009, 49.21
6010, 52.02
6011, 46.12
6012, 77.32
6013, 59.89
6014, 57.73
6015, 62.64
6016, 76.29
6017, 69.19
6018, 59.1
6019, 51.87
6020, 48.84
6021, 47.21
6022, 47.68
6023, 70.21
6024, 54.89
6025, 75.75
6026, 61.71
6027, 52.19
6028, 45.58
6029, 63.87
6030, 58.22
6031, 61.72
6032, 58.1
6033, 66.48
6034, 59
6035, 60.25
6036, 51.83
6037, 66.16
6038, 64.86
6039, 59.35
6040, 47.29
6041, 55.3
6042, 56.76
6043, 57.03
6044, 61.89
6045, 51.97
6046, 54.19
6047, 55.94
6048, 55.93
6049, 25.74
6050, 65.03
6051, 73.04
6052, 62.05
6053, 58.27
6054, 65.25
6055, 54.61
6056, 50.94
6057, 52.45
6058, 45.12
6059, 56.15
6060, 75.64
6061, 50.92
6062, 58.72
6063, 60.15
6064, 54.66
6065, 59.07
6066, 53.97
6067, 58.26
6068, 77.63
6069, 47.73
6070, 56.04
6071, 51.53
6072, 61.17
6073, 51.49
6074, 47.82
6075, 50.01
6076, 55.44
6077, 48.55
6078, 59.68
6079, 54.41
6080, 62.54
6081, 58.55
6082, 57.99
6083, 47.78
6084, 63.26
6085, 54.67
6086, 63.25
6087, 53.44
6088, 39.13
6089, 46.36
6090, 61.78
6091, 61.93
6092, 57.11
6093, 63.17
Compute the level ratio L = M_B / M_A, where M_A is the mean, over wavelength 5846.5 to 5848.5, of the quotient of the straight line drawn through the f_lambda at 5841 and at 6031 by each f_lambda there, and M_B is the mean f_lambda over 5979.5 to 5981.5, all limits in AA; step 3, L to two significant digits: 39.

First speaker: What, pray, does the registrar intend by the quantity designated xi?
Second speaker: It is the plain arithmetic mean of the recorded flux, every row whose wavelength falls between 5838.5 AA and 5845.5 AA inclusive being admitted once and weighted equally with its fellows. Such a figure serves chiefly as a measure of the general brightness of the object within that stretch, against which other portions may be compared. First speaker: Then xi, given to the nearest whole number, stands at 59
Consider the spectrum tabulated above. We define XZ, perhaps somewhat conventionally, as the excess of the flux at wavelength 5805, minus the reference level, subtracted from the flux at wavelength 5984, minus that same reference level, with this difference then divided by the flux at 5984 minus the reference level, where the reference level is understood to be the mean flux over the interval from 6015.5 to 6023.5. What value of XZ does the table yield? 1.7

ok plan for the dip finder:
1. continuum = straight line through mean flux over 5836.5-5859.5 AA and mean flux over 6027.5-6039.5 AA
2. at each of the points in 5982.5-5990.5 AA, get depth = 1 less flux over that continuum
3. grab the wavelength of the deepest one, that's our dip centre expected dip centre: 5986 AA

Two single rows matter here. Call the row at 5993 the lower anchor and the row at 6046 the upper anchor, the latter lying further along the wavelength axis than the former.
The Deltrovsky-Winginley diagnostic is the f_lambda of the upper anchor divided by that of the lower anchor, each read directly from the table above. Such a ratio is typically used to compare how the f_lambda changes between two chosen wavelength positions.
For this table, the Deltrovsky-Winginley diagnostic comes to 0.97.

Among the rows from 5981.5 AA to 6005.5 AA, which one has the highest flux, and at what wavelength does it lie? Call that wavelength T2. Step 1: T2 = 5985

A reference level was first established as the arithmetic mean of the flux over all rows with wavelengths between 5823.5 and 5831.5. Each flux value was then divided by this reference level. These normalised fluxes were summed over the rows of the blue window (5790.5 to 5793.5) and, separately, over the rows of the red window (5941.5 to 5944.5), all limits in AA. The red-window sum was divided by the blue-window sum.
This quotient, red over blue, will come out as 1.06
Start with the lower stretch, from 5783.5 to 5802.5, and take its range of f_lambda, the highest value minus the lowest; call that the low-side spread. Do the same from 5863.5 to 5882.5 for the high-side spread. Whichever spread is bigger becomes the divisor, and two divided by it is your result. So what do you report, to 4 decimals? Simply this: 0.0707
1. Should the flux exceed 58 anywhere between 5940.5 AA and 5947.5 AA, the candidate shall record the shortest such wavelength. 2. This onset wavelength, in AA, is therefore 5942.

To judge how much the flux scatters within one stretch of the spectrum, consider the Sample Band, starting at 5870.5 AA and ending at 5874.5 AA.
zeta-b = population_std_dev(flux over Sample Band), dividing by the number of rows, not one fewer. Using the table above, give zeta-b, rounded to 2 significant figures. 6.9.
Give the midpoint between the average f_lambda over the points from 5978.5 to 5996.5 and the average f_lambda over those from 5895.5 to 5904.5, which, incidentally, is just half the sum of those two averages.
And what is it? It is 52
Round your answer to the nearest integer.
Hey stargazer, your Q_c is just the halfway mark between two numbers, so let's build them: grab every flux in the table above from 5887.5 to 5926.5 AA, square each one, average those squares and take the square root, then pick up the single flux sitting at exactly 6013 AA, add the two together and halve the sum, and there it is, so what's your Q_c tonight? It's 56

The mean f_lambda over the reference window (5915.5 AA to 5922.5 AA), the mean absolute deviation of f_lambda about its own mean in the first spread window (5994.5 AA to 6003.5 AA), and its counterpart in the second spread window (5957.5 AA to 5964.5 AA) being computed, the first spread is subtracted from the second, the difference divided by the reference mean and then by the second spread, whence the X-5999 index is -0.012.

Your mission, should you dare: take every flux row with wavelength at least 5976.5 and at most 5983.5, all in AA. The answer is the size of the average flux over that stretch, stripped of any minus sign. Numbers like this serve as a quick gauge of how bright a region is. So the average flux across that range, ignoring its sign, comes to 45.0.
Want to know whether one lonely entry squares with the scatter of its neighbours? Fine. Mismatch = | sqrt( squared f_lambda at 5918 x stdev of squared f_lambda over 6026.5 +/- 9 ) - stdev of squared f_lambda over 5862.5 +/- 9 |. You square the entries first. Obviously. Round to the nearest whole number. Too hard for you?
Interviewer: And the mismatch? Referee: 895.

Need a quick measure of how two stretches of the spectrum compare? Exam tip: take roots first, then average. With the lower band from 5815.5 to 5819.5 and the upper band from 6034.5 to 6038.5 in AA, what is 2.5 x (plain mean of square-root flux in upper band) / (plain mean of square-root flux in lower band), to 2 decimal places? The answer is 2.55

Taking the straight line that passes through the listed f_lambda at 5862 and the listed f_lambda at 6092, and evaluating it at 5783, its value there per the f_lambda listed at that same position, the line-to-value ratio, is 0.72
